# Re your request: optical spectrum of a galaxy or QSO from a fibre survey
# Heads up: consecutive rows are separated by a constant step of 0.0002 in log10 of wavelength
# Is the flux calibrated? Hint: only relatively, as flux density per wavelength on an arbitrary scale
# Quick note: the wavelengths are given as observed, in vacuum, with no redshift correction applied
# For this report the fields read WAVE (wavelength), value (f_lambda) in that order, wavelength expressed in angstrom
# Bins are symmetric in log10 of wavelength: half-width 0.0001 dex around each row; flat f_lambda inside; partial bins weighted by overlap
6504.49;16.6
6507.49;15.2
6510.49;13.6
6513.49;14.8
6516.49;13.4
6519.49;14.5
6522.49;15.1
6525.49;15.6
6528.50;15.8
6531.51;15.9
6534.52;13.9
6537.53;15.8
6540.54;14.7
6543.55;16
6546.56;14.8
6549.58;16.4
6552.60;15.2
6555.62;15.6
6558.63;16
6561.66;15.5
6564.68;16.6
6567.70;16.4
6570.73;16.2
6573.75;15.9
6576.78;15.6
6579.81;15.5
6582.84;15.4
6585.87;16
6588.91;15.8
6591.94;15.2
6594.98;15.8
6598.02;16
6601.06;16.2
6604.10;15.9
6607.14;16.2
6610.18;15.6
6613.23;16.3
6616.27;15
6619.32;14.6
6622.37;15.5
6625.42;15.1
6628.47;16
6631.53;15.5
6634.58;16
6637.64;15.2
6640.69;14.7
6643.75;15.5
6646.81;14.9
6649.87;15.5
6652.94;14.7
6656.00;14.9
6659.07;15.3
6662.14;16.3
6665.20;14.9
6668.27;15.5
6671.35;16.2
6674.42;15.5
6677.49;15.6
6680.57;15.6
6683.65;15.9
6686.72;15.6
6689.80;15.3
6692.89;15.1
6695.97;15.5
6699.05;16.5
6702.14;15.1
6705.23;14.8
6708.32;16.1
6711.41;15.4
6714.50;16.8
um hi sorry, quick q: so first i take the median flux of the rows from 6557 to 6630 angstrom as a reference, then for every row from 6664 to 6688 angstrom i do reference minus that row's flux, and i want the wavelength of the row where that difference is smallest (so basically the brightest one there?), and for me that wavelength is 6671.35 angstrom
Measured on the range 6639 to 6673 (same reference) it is 6662.14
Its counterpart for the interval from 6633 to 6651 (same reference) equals 6634.58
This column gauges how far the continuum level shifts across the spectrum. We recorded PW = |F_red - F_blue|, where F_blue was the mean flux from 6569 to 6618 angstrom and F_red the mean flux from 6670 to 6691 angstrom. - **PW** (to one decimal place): 0.1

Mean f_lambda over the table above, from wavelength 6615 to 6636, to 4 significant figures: 15.39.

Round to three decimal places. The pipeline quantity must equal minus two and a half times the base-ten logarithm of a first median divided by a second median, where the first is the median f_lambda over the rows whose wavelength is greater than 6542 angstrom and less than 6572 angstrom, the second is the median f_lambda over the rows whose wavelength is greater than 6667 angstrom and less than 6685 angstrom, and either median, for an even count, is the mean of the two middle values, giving -0.027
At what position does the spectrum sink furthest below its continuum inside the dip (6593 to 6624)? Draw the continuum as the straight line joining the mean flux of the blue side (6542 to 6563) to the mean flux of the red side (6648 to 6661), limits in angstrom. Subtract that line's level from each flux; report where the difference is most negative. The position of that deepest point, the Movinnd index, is 6619.32 angstrom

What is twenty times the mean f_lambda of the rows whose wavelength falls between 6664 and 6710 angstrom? 311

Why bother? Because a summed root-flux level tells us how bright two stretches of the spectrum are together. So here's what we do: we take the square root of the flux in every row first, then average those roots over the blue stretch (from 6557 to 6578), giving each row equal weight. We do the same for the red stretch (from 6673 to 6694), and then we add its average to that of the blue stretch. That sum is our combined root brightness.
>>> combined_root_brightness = 7.94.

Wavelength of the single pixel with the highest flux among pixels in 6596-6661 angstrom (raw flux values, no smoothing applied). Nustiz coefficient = 6613.23 angstrom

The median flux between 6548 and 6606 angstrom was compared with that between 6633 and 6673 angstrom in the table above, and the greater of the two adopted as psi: 15.90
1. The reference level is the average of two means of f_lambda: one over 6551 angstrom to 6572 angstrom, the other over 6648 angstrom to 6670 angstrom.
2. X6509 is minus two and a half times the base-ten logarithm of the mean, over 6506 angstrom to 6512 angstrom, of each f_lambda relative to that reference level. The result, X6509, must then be 0.088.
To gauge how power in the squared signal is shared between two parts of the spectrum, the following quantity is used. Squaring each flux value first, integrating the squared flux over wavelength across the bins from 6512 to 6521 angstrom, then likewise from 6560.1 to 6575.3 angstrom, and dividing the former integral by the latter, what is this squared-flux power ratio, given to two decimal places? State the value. 0.46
